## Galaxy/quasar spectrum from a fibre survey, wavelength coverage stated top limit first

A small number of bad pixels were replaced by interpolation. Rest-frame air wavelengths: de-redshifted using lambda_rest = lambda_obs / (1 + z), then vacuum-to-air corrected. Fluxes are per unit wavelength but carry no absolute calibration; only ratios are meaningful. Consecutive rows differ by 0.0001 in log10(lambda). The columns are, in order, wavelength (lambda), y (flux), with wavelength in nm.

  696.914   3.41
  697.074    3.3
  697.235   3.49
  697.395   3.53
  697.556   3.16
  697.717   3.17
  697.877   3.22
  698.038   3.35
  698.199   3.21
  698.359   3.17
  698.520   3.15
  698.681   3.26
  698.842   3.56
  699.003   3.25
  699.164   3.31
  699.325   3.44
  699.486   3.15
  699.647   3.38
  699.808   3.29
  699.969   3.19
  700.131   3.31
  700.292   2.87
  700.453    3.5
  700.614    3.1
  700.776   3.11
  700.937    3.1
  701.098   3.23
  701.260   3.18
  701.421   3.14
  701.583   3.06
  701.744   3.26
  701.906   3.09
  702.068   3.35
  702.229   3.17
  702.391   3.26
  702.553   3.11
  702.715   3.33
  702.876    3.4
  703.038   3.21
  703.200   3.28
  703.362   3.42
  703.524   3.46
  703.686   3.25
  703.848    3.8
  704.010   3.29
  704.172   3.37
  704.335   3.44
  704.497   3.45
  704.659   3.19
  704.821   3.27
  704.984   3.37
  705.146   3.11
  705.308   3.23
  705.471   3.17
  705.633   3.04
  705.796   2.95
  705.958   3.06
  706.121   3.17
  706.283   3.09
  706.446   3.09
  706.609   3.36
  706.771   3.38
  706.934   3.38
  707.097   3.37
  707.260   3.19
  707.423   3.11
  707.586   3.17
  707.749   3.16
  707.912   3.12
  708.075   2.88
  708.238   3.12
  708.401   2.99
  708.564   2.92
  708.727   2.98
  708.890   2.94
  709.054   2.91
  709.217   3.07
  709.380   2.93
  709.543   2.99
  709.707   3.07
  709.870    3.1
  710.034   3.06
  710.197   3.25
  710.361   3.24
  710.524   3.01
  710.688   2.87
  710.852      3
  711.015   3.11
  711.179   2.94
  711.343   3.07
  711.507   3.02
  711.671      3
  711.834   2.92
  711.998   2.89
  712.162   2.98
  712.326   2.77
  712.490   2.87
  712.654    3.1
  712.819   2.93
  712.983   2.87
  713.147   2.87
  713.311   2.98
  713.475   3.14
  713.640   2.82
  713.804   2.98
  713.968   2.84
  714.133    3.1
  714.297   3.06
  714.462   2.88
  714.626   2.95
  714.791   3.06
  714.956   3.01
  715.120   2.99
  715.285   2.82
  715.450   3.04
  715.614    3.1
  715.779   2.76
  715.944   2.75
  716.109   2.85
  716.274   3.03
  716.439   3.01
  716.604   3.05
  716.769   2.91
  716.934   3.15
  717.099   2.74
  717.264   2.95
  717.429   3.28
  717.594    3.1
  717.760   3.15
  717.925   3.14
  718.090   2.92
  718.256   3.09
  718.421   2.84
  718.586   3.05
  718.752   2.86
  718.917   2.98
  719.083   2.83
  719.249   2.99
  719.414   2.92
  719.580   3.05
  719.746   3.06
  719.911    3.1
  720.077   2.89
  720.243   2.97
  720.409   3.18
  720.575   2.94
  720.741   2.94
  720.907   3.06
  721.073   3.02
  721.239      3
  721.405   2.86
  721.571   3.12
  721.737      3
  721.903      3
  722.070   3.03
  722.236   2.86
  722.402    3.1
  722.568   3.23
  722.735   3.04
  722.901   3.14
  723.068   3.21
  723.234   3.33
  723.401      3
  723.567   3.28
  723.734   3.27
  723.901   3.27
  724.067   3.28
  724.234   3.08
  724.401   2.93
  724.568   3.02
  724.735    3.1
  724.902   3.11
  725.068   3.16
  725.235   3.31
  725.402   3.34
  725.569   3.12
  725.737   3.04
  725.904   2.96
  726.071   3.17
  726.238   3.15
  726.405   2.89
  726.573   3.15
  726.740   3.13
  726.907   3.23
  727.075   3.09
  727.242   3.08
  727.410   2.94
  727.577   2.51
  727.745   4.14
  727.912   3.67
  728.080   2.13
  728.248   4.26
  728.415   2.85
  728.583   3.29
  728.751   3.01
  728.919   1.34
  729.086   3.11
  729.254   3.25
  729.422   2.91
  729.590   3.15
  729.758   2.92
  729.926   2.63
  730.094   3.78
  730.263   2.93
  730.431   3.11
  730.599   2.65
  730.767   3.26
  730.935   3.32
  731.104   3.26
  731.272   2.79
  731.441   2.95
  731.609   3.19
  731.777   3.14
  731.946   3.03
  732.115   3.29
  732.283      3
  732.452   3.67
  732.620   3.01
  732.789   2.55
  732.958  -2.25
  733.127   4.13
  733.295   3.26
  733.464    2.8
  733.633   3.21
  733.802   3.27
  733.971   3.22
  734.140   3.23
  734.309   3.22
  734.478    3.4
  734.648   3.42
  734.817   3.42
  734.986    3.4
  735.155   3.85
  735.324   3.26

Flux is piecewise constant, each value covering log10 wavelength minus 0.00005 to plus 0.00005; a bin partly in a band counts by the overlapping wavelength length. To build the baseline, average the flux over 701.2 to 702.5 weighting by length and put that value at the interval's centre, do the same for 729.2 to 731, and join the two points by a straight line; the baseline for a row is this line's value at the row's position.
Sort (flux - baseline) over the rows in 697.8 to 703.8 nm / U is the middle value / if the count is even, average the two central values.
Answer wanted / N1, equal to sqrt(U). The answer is 0.23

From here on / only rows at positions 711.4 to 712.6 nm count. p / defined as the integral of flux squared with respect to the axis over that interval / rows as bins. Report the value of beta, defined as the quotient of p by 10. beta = 1.03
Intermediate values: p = 10.3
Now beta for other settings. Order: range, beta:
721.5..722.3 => 0.72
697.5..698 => 0.51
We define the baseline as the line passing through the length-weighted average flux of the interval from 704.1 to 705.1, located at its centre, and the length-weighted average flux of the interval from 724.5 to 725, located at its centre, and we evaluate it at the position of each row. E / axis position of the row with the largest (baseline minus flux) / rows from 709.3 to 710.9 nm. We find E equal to 710.688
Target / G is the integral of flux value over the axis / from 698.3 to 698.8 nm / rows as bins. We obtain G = 1.61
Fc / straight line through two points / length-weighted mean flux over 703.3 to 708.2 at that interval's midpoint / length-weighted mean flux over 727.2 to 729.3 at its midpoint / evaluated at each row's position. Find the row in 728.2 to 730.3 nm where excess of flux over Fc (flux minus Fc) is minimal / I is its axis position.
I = 728.919 nm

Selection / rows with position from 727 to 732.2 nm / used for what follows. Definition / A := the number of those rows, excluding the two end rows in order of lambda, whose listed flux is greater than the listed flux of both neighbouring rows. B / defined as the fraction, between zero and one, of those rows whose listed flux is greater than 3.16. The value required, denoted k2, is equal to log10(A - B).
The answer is 0.94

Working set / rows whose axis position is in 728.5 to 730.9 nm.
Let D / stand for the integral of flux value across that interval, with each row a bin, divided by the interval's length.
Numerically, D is 2.96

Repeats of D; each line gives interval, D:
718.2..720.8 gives 2.98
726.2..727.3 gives 3.10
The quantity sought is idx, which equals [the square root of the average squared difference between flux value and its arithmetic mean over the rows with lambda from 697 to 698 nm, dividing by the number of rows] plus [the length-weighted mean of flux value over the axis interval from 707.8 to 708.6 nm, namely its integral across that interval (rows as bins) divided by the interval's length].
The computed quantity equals 3.17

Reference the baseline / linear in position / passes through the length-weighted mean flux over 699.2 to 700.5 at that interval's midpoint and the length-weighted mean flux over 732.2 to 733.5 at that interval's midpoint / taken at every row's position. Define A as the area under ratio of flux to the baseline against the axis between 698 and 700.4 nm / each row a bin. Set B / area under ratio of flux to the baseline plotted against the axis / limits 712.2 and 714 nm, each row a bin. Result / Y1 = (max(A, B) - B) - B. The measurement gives -1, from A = 2.4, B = 1.8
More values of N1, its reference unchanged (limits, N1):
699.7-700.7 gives 0.21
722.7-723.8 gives 0.32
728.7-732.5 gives 0.17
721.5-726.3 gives 0.11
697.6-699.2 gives 0.19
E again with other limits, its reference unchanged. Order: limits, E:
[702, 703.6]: 702.553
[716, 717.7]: 717.099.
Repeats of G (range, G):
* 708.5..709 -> 1.47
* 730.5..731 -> 1.54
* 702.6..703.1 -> 1.65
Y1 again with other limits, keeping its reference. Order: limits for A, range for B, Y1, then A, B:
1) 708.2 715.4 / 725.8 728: 2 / 7.2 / 2.6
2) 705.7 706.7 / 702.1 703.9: -2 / 1.0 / 1.9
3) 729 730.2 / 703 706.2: -3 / 1.4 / 3.3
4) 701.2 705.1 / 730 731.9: -1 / 4.0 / 2.3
